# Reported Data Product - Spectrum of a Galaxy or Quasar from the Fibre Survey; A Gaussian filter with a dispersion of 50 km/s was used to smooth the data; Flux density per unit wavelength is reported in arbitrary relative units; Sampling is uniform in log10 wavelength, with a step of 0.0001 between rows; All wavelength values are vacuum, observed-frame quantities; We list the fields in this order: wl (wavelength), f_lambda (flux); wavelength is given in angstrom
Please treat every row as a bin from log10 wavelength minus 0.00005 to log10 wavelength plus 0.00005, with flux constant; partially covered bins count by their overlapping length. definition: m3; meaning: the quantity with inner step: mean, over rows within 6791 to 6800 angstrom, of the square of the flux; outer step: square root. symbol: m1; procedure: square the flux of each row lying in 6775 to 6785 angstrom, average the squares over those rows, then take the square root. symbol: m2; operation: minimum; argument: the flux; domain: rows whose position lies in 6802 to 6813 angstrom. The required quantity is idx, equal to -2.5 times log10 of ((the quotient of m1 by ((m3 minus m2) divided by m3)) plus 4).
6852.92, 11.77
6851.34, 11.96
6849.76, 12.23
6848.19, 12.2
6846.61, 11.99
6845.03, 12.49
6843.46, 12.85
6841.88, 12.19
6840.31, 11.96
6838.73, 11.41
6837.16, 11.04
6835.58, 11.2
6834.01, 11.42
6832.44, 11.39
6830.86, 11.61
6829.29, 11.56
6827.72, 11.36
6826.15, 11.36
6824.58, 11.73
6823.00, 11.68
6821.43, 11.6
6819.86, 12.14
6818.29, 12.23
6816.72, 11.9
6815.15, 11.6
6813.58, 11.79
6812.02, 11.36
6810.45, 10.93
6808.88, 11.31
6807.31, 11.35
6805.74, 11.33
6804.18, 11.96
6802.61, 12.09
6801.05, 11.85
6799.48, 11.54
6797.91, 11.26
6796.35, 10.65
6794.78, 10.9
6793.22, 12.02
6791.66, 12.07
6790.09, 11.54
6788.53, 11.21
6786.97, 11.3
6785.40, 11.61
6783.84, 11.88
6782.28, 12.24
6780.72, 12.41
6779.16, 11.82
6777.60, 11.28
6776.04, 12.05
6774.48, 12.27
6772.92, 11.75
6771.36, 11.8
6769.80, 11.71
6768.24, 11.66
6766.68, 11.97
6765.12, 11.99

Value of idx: -6.1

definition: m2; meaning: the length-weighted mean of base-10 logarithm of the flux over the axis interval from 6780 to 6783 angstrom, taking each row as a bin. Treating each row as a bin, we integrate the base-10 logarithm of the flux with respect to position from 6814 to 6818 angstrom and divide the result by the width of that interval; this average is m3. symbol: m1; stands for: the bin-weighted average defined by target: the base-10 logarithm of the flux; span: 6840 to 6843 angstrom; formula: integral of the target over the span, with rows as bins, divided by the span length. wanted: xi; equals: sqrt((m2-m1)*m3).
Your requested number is 0.077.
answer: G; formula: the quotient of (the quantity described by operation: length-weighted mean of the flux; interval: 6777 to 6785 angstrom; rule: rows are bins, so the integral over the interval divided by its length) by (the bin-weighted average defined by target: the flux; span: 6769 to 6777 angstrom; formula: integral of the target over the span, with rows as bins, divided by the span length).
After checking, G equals 1.00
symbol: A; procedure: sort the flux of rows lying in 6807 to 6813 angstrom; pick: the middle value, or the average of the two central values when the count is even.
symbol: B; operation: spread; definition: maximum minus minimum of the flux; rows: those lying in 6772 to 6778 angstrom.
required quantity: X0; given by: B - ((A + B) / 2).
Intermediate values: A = 11.3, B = 0.99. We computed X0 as -5.2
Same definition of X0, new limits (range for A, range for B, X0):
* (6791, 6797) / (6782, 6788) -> -5.3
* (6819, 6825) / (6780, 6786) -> -5.5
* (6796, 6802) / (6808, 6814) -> -5.3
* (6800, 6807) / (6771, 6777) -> -5.7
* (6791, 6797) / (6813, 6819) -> -5.4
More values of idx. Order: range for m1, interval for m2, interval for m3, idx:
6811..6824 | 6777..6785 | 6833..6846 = -6.0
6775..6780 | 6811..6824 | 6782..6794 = -6.4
